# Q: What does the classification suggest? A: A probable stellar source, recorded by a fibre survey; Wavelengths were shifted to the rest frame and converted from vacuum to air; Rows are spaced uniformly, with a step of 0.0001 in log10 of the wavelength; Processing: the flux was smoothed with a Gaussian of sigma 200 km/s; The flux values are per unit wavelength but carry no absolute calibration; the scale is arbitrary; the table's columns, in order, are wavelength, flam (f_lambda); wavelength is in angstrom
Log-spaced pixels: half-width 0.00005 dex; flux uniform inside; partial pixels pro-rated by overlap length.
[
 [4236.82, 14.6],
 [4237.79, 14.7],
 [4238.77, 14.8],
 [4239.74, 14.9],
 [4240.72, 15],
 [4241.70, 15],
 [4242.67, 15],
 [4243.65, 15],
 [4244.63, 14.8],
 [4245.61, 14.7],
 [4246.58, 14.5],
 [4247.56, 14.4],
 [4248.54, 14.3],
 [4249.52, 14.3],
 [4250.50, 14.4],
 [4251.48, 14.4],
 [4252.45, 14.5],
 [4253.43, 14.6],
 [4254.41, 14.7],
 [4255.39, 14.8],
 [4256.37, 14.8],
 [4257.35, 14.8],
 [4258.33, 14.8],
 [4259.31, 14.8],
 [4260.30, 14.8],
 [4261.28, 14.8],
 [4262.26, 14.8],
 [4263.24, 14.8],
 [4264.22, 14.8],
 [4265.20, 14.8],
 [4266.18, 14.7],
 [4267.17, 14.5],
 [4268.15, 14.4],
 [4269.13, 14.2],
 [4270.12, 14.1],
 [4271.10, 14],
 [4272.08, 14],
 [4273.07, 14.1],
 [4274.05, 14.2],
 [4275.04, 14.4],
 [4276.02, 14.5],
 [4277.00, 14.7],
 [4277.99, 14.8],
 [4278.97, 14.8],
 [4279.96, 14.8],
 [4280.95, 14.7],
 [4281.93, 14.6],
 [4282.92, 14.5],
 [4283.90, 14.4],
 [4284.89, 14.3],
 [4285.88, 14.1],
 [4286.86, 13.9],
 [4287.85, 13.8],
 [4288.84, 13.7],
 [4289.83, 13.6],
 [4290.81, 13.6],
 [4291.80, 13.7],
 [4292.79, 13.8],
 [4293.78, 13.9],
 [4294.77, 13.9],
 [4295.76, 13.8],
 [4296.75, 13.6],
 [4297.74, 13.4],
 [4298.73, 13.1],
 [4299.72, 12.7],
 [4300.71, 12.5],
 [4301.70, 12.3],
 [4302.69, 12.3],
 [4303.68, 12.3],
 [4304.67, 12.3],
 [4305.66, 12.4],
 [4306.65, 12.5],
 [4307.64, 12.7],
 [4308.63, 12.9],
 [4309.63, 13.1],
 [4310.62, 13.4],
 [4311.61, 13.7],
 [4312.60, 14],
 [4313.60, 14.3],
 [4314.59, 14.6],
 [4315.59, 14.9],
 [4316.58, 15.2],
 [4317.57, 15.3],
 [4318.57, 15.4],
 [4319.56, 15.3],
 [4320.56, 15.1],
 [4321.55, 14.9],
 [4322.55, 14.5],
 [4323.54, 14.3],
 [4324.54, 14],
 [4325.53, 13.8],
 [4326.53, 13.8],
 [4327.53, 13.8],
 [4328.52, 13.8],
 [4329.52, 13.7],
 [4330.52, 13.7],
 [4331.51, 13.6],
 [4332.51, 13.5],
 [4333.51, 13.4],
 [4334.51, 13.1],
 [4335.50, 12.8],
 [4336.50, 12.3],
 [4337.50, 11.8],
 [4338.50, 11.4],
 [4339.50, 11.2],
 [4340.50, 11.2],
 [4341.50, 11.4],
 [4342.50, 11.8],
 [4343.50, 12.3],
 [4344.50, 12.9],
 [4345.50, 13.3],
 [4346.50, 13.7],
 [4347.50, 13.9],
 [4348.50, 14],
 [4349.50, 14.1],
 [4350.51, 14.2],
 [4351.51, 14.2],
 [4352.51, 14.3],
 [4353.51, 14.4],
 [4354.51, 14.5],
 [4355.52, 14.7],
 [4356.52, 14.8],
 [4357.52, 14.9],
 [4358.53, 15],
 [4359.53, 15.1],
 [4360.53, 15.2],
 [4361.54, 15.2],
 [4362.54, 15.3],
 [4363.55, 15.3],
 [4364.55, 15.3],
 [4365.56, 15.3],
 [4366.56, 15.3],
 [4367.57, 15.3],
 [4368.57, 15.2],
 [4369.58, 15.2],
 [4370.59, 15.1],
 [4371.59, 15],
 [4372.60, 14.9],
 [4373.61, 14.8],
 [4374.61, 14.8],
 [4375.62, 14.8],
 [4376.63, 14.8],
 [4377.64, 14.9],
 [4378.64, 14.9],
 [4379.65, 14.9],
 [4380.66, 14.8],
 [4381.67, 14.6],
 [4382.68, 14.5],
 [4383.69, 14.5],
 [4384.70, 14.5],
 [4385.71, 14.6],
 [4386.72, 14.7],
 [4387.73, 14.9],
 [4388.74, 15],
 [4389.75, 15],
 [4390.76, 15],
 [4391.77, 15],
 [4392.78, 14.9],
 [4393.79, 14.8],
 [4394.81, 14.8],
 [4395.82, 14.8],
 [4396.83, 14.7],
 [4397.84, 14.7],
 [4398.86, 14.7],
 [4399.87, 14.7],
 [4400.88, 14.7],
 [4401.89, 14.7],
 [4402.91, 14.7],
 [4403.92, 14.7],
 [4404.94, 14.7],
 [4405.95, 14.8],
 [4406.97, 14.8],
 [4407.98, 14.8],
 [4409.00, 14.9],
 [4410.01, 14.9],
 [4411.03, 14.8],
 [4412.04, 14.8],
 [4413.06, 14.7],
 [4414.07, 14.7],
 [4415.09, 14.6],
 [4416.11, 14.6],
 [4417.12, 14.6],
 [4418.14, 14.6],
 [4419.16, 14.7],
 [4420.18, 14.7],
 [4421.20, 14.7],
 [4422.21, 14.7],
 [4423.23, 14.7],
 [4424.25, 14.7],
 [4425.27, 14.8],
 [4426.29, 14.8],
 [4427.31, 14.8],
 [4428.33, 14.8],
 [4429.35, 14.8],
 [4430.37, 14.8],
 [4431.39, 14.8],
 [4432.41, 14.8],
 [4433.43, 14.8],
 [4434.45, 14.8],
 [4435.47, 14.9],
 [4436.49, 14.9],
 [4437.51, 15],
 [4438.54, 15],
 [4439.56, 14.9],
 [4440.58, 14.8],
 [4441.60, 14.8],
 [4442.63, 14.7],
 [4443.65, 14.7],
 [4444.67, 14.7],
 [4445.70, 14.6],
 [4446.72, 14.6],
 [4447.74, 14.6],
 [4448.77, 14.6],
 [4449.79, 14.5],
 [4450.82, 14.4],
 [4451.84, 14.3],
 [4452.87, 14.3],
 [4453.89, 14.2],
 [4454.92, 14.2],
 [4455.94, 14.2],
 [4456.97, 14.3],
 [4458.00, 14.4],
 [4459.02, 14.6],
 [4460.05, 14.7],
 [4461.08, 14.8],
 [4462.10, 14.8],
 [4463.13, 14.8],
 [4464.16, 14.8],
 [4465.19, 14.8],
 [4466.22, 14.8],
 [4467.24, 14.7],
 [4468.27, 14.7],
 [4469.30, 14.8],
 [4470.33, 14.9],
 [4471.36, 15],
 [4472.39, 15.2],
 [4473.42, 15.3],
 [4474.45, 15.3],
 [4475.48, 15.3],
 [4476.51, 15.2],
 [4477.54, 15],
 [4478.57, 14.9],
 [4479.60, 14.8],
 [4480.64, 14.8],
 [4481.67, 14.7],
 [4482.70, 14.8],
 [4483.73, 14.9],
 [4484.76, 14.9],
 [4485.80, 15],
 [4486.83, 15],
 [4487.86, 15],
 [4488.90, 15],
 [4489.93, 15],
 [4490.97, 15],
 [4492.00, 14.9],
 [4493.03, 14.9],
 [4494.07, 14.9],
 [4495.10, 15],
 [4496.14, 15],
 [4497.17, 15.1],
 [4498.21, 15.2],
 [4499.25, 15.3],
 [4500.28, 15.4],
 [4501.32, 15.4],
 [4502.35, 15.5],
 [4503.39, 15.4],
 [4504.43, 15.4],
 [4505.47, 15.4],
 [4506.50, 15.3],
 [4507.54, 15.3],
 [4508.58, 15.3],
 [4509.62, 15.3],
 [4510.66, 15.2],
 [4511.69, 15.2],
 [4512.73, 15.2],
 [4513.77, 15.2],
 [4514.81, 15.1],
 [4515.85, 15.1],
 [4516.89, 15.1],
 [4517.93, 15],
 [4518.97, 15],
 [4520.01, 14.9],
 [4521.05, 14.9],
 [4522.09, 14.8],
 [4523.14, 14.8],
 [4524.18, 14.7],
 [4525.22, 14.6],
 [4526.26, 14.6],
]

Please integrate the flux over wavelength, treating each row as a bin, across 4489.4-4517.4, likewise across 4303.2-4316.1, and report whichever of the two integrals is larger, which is 425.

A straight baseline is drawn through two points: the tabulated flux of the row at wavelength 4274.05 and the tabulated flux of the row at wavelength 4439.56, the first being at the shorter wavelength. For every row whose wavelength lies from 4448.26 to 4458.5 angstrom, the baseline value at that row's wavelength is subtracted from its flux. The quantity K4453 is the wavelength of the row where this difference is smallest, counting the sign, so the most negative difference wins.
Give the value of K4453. 4455.94 angstrom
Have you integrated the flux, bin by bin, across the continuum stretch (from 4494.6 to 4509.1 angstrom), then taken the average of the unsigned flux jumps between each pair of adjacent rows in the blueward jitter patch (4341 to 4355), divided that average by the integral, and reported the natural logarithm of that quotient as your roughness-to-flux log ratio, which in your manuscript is -6.8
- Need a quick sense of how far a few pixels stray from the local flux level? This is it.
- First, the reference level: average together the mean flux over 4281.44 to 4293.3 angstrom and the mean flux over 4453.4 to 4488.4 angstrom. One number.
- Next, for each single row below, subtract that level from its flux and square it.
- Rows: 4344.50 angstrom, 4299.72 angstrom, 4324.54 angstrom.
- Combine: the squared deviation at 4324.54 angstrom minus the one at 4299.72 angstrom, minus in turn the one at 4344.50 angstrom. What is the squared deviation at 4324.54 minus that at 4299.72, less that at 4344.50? -5.0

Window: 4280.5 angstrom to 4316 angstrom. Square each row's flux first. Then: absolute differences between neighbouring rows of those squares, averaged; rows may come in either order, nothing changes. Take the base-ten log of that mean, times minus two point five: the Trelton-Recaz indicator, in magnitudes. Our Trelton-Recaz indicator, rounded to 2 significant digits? -1.6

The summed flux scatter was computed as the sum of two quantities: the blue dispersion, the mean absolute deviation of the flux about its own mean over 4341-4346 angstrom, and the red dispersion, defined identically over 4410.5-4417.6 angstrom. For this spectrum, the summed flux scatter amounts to 0.68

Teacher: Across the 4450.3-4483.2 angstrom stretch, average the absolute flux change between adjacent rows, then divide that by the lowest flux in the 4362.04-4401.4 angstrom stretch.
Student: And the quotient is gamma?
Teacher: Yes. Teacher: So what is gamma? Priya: 0.0049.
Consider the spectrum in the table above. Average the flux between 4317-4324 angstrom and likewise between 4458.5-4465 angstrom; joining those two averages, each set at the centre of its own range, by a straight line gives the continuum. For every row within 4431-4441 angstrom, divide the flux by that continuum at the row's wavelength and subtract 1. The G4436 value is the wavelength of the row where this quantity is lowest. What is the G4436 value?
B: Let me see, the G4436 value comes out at 4431.39 angstrom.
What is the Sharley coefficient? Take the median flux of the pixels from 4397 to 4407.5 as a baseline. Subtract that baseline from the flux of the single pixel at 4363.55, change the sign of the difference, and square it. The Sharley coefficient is 0.36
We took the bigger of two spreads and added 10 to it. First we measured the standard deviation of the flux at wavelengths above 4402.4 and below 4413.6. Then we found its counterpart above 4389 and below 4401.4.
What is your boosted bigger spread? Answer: 10.1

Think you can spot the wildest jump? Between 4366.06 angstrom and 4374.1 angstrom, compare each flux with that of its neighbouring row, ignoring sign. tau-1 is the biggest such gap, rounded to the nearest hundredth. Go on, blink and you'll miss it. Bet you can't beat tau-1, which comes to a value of 0.10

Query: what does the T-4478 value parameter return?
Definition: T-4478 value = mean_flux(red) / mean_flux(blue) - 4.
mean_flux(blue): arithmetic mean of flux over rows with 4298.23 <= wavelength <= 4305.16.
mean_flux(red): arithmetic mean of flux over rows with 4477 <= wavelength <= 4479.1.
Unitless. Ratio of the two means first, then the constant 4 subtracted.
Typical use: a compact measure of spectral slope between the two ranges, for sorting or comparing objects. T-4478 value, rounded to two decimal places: -2.80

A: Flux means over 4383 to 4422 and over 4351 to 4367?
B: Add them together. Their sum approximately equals 29.7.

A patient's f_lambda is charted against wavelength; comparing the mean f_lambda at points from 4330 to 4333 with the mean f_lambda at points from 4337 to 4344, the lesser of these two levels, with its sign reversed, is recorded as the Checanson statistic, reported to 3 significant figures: -11.6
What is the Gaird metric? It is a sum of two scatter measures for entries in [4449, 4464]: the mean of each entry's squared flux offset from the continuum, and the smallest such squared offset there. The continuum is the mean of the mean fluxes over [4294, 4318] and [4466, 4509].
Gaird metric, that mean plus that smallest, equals 0.11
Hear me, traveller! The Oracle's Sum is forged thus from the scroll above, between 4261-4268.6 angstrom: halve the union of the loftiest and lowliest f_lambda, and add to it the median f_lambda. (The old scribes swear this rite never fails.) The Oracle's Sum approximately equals 29.4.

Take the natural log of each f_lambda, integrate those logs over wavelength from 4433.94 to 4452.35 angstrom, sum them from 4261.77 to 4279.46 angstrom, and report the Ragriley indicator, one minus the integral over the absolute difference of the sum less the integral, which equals -34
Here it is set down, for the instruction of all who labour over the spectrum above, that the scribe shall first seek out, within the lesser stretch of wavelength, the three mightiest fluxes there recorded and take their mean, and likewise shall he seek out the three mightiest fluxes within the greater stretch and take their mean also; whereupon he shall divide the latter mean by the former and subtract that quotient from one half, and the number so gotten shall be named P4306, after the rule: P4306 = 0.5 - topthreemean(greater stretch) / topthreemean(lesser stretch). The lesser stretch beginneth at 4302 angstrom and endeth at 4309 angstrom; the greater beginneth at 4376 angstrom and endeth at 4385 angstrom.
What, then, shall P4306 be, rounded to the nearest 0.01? -0.67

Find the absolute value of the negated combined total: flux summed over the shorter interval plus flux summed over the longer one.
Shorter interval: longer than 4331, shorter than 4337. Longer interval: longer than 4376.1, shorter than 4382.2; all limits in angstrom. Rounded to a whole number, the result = 168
